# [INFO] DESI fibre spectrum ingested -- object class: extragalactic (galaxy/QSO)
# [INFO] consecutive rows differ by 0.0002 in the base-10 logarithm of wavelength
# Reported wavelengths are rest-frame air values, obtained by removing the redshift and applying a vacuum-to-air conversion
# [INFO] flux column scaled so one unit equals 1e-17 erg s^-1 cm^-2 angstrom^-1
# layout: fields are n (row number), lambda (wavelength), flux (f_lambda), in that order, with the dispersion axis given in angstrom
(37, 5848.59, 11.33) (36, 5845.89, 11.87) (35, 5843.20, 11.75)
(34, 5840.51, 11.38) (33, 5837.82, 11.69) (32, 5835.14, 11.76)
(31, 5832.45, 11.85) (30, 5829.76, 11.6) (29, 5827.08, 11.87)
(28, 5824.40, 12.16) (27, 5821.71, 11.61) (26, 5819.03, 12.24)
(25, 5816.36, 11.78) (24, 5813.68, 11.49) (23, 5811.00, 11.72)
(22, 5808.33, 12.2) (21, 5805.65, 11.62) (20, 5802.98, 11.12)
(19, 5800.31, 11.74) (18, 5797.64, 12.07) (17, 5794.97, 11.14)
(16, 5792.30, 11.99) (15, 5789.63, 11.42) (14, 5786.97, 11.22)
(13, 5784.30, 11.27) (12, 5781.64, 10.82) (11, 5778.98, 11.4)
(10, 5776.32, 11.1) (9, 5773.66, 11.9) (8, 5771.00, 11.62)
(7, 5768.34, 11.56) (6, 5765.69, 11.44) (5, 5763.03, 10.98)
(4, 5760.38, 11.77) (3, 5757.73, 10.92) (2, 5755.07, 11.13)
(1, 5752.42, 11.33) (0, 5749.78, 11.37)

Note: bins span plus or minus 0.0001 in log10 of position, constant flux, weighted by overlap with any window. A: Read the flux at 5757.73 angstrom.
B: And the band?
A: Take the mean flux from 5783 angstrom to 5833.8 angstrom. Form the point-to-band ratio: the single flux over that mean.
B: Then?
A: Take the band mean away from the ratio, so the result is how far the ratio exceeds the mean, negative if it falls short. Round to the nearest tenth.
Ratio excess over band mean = -10.8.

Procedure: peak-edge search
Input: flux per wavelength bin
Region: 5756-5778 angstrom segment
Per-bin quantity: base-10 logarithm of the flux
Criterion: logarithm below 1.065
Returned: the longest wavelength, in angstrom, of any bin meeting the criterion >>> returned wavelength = 5776.32 angstrom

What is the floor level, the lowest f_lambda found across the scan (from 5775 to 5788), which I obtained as 10.82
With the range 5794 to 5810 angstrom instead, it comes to 11.12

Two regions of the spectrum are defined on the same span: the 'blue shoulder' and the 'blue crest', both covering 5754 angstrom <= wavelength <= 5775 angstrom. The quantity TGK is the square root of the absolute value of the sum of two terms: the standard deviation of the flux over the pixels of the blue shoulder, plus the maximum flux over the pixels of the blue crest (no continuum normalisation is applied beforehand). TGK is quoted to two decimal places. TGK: 3.50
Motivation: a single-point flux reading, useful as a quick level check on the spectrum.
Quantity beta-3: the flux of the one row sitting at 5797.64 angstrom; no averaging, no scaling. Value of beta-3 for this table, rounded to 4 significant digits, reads 12.07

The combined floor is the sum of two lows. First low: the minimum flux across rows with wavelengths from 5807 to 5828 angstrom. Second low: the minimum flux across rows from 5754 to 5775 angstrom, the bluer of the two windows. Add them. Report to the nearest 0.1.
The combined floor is 22.4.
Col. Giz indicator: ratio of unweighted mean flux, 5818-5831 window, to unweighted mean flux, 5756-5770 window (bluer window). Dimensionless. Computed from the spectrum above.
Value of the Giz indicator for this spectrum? 1.05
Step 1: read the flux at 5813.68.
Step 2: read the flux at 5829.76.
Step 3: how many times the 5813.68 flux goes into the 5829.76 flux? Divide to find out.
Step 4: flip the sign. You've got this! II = -1.01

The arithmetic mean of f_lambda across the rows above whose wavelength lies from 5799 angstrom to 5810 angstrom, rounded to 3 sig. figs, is 11.7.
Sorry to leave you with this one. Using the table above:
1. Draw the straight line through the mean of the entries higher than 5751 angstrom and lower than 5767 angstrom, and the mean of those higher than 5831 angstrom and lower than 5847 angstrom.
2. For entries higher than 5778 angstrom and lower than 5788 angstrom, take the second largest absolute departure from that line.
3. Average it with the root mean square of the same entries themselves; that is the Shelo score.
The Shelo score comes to 5.69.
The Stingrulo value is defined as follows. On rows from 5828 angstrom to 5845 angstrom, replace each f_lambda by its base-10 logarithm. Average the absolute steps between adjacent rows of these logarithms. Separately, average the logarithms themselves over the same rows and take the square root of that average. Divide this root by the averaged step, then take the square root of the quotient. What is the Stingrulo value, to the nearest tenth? 11.3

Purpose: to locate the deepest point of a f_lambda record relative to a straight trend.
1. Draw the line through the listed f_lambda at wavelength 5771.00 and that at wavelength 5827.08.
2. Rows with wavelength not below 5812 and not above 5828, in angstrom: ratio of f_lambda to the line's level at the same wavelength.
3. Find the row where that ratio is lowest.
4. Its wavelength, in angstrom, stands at 5813.68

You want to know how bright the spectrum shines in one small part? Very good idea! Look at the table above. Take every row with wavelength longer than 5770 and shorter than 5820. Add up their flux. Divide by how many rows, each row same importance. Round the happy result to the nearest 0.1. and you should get 11.6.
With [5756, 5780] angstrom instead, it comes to 11.4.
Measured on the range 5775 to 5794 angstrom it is 11.3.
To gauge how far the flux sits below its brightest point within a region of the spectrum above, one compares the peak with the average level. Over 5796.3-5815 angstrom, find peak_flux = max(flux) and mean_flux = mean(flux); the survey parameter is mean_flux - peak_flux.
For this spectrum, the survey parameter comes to -0.491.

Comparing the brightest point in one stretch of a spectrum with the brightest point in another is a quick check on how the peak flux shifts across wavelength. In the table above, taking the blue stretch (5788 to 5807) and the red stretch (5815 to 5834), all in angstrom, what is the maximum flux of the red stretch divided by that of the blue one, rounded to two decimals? 1.01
